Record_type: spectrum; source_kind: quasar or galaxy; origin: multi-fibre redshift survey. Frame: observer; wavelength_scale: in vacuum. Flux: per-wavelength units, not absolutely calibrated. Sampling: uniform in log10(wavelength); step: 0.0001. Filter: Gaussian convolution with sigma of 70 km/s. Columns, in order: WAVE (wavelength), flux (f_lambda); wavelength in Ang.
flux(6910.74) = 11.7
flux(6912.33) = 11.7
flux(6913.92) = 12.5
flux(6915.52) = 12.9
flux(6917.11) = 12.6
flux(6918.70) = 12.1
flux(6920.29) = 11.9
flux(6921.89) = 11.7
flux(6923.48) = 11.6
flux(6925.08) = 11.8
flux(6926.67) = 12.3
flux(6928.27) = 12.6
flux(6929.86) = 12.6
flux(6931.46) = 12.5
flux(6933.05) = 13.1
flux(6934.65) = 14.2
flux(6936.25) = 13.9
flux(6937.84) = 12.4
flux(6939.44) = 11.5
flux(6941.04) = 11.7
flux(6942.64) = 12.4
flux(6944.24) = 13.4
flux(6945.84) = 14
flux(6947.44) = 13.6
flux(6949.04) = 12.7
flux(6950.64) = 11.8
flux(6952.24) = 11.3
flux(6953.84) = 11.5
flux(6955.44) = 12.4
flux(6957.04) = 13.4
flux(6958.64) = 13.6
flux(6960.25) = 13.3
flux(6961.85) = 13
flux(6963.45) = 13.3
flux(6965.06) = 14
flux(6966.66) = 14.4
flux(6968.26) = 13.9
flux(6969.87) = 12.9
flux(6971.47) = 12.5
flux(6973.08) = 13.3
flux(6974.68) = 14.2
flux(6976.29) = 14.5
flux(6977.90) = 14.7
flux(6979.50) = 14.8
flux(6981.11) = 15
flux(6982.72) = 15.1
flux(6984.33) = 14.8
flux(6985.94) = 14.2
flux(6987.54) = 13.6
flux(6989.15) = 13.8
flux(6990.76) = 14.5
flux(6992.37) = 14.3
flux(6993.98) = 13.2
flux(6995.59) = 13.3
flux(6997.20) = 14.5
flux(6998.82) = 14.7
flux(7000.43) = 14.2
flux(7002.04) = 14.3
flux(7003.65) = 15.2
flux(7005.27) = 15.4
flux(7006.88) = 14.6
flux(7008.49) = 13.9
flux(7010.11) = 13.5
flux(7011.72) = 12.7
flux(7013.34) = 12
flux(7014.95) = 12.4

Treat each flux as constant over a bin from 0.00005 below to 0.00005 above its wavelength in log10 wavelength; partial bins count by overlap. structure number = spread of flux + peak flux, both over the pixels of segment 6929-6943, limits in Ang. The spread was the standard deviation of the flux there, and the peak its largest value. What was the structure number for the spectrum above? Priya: 15.1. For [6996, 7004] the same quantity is 15.6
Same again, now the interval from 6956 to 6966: 14.3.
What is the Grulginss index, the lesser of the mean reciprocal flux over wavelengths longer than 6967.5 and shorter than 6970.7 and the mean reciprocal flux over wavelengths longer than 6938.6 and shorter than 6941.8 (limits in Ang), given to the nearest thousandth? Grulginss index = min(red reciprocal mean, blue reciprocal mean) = 0.075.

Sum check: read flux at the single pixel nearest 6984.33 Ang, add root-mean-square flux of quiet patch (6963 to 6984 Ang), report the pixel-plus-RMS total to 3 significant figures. 28.9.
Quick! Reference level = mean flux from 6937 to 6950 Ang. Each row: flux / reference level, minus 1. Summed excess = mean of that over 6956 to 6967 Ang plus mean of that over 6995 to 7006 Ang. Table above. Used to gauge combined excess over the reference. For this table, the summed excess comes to 0.21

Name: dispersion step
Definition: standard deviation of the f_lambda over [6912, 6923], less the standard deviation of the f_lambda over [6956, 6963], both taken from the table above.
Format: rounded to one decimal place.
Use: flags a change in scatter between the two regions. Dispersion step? 0.2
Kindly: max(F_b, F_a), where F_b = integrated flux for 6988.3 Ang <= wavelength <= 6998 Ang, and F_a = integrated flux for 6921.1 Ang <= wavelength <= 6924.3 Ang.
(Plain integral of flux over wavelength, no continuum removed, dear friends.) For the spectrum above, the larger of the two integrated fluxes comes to 135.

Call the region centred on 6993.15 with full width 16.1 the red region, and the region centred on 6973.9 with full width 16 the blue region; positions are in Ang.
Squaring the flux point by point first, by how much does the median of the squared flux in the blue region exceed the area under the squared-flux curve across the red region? -2969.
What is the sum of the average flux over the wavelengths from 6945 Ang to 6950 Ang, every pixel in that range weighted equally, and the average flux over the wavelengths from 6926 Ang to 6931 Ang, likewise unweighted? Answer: 25.9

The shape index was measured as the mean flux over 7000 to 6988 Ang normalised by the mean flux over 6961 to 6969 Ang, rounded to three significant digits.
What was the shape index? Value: 1.02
